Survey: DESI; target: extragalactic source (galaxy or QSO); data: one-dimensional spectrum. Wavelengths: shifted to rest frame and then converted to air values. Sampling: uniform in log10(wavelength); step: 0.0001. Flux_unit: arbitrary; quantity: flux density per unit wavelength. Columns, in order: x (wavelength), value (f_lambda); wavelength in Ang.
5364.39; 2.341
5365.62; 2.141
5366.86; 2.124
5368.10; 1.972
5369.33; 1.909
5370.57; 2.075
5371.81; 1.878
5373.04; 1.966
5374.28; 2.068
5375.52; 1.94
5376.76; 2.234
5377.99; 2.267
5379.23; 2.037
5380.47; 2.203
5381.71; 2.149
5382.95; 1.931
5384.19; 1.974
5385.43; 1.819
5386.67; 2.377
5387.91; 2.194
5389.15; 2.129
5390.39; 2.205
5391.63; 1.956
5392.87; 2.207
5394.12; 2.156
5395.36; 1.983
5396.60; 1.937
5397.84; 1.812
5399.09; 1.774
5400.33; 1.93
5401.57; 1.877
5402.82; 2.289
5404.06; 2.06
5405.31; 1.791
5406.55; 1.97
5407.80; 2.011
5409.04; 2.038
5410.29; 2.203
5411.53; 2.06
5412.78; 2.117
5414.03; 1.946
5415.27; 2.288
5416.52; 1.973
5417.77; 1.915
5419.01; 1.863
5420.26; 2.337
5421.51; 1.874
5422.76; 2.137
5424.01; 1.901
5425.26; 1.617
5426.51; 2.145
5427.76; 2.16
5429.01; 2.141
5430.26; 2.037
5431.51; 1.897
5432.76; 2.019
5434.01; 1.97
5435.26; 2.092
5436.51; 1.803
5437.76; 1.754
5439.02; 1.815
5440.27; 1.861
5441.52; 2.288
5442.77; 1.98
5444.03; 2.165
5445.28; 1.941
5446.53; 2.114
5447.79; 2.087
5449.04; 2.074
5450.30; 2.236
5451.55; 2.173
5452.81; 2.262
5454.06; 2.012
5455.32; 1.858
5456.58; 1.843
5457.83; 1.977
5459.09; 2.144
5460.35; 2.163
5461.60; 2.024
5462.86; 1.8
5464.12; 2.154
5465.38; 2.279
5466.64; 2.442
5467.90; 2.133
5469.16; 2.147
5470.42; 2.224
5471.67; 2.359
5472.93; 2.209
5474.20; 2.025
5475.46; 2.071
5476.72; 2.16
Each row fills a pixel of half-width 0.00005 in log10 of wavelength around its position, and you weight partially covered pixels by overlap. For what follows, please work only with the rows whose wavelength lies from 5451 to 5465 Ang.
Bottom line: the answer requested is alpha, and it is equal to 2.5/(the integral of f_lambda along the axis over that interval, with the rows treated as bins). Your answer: 0.088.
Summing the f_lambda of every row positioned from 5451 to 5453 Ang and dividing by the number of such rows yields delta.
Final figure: 2.22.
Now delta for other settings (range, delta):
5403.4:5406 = 1.93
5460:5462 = 2.09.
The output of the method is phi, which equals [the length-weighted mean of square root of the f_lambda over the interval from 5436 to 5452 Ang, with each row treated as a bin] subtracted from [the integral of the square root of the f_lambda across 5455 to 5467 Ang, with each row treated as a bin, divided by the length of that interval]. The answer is 0.014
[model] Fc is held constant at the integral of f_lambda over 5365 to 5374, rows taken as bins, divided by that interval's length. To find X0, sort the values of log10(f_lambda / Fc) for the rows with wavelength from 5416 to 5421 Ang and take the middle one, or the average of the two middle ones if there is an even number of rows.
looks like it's -0.015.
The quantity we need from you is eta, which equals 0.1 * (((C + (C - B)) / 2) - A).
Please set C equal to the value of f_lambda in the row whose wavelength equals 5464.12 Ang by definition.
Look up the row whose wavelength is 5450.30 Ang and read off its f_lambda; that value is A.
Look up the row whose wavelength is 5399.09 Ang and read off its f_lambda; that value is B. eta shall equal -0.097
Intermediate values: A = 2.236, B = 1.774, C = 2.154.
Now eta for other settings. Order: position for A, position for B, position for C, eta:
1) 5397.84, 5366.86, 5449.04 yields -0.080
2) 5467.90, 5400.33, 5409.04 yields -0.106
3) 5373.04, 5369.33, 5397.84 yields -0.111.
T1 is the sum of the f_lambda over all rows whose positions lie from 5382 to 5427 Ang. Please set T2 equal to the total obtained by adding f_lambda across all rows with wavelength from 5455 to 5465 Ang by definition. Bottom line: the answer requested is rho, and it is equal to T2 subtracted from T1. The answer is 57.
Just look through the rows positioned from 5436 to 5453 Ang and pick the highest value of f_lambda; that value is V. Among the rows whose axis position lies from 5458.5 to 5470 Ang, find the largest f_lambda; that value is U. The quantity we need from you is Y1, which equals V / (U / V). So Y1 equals 2.1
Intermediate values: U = 2.442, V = 2.288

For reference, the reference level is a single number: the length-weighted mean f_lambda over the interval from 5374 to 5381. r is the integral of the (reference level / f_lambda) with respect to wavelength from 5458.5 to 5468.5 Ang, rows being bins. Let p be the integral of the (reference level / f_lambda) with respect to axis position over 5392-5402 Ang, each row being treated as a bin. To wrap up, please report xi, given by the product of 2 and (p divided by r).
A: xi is 2.2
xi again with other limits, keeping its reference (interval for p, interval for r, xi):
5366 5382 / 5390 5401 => 2.8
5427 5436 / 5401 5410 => 2.0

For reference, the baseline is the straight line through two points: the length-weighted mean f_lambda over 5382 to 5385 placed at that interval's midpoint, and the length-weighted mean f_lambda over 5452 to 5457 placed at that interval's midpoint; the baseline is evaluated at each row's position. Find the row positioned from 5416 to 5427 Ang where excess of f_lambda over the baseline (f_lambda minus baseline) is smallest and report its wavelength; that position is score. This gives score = 5425.26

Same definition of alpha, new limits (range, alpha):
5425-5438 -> 0.097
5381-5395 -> 0.085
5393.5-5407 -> 0.094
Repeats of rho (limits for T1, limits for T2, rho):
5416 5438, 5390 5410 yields 4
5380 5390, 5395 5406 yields -1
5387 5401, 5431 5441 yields 7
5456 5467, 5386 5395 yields 4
